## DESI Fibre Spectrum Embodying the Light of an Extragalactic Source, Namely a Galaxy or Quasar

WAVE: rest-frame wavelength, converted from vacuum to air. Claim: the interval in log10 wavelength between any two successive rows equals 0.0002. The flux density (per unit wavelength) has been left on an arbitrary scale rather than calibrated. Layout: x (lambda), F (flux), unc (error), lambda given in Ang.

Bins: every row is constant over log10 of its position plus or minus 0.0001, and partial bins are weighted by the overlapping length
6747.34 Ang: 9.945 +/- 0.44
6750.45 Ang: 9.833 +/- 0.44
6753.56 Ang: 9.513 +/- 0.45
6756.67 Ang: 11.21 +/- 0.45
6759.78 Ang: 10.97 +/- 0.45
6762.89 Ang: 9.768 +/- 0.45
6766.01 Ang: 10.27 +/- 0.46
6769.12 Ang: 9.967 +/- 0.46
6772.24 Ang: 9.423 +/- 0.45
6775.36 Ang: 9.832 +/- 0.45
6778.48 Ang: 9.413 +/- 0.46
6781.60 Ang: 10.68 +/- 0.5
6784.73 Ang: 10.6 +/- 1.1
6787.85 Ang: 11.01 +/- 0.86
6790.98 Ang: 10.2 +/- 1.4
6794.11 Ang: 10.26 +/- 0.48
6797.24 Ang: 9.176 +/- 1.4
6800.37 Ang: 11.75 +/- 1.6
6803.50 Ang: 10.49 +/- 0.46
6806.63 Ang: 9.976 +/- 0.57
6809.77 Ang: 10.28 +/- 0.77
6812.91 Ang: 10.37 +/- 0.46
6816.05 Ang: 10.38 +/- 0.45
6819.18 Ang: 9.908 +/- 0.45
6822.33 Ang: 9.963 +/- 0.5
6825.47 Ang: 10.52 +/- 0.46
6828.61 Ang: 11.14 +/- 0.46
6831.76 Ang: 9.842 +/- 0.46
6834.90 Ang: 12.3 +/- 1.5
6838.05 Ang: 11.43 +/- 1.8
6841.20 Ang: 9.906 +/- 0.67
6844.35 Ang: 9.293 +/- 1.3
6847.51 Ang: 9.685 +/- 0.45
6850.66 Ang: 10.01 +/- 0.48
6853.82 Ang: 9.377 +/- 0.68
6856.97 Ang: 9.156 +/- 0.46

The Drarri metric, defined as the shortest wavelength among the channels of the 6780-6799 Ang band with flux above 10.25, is 6781.60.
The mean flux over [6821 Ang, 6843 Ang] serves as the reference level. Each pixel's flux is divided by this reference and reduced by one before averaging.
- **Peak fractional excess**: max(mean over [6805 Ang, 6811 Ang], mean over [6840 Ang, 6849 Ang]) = -0.056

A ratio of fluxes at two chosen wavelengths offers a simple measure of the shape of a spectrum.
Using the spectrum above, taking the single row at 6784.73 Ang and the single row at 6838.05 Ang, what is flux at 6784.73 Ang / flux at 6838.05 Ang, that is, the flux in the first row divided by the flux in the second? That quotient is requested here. 0.93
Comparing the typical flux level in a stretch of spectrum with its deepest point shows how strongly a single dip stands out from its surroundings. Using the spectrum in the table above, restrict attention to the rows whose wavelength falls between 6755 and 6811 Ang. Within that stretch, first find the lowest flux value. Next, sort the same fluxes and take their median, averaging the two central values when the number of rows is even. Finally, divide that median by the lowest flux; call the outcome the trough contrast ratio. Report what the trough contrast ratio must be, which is 1.12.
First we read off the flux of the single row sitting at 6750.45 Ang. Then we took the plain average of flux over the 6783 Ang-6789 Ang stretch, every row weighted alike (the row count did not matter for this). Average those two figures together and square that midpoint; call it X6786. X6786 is 106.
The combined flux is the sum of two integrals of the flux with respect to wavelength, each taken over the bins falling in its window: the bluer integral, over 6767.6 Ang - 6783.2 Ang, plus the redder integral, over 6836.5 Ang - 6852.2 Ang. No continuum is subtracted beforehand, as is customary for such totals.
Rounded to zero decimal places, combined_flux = 312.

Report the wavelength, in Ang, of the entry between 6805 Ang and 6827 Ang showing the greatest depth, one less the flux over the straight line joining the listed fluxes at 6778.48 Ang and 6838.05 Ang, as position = 6822.33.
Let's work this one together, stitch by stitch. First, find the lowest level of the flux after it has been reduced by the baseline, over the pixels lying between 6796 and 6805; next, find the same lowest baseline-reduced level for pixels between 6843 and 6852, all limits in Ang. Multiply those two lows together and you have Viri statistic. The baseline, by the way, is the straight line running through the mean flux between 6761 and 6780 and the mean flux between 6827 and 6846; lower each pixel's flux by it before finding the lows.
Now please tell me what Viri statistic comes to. 1.4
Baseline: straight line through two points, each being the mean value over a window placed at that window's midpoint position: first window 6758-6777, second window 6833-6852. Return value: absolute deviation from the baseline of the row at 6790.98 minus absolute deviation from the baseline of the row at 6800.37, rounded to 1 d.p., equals -1.5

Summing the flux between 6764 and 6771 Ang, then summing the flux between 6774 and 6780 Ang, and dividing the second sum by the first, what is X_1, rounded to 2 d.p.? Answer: 0.95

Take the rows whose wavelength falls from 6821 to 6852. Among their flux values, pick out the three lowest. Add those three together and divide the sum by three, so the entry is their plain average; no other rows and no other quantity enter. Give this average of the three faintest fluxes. 9.6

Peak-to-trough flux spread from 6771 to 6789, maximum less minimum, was 1.6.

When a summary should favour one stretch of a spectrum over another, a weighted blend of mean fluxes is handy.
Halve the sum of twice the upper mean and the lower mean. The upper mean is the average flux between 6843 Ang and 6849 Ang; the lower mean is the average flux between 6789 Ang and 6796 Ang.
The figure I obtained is 14.6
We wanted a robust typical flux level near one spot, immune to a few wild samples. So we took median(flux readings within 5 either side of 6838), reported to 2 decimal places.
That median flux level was 11.43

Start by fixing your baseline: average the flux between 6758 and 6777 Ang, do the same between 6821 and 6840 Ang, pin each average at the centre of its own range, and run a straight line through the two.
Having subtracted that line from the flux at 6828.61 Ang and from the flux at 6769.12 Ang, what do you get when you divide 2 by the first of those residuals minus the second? 5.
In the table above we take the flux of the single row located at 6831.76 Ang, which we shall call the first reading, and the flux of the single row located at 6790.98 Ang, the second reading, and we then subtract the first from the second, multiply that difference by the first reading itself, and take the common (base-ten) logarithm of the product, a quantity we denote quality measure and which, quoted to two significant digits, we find 0.55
